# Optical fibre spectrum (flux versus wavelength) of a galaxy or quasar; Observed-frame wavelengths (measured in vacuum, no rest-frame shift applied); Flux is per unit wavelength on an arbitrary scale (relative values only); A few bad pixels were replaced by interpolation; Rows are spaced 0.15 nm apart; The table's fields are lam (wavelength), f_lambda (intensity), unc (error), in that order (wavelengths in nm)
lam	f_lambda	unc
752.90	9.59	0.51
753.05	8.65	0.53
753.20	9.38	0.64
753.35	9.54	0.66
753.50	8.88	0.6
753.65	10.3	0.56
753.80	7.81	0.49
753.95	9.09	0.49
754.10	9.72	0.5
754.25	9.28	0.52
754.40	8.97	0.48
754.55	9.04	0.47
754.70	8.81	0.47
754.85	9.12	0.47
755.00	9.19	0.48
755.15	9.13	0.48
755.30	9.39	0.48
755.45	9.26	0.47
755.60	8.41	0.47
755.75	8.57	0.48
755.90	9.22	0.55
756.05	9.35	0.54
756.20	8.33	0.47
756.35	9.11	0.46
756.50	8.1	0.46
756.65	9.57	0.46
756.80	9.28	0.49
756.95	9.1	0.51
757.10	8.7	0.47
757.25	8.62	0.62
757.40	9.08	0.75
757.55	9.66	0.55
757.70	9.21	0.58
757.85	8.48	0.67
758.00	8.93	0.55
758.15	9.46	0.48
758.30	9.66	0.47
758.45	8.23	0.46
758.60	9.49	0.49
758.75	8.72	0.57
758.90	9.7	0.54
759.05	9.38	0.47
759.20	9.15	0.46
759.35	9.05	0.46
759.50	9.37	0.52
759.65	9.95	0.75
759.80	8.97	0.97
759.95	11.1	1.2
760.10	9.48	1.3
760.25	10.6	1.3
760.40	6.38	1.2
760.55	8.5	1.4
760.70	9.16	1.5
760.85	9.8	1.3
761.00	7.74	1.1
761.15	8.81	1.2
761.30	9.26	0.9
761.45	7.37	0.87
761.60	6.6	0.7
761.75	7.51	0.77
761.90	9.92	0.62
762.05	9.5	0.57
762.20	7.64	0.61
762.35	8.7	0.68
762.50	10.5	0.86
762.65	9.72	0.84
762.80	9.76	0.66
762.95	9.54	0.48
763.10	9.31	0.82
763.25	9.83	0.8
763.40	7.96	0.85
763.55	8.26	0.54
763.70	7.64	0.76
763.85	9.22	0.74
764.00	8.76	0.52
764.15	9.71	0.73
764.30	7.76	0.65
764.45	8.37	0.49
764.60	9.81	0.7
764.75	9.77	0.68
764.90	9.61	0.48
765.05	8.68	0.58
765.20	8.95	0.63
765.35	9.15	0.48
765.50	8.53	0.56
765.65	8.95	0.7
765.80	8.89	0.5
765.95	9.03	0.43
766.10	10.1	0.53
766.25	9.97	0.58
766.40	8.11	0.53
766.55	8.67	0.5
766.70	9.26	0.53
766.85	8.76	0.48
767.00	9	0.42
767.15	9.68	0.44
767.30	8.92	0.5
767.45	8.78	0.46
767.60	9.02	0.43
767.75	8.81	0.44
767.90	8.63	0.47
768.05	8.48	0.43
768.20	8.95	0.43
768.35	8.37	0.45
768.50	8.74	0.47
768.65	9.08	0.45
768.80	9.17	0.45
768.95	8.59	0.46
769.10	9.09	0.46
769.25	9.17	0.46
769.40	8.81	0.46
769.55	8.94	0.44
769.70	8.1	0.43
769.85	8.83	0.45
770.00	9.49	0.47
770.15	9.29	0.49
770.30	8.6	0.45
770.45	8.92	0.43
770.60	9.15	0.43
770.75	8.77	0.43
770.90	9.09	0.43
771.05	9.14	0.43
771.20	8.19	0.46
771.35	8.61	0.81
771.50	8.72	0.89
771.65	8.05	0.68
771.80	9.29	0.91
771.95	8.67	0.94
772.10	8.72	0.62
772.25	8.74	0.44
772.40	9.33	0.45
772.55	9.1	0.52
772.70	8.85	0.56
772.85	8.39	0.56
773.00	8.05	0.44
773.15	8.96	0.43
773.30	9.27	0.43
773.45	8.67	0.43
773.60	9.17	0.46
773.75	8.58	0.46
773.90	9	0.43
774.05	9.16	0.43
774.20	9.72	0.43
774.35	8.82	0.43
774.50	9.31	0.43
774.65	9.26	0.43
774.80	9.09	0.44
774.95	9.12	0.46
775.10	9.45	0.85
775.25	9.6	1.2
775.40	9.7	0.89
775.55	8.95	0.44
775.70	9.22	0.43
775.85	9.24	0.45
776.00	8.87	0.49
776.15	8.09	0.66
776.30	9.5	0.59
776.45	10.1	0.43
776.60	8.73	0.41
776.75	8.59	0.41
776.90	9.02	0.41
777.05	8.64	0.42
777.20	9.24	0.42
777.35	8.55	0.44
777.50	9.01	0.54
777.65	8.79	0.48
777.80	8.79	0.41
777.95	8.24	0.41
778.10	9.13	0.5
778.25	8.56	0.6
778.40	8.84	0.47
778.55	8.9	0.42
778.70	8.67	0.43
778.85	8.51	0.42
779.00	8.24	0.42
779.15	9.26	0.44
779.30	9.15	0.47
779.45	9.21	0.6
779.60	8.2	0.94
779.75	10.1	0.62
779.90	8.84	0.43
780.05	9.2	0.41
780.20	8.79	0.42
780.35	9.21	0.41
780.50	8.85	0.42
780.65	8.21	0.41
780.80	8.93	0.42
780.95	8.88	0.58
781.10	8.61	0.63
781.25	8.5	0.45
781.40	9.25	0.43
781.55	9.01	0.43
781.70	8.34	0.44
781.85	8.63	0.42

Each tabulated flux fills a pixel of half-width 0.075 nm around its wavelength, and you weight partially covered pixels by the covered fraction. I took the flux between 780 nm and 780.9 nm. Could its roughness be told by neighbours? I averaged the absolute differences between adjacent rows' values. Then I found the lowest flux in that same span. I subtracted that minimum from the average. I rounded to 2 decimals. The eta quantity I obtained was -7.70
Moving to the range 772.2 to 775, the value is -7.63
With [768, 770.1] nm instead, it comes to -7.66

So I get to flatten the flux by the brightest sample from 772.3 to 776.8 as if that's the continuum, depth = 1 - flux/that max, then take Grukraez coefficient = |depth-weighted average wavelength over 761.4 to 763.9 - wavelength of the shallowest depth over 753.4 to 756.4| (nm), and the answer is 8.84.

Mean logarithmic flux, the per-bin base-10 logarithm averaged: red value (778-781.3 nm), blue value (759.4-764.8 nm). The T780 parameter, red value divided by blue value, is 1.00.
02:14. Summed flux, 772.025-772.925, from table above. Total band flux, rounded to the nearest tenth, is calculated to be 53.1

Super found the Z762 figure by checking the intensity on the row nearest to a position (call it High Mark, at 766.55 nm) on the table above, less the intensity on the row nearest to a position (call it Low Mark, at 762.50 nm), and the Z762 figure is -1.8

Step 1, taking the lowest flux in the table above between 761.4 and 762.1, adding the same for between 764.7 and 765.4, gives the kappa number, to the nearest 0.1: 15.3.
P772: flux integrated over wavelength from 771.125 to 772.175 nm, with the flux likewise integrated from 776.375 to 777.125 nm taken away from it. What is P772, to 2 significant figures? 2.3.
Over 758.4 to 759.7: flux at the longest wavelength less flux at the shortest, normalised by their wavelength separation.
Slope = 1.4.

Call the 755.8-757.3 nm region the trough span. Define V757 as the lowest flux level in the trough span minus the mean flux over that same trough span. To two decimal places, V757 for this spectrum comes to -0.84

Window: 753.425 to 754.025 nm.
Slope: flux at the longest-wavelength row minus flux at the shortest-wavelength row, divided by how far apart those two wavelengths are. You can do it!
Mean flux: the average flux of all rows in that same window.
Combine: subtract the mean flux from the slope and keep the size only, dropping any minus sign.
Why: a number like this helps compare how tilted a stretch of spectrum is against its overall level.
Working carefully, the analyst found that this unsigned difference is 8.6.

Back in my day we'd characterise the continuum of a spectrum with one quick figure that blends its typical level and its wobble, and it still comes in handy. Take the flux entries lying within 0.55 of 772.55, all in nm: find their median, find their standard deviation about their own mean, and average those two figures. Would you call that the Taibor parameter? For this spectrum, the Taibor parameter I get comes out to 4.6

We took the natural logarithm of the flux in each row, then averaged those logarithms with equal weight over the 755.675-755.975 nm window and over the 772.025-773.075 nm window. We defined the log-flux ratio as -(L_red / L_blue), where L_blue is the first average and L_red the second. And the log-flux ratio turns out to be -0.99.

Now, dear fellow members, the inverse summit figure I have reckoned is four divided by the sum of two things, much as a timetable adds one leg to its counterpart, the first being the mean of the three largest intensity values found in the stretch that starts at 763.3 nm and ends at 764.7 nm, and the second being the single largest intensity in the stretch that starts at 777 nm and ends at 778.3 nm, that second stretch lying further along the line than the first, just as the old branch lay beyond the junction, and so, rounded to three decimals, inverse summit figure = 0.213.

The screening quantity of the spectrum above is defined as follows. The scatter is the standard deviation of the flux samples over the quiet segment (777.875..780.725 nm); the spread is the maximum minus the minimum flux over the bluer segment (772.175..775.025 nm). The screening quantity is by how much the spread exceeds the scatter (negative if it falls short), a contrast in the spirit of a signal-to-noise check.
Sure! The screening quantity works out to 1.2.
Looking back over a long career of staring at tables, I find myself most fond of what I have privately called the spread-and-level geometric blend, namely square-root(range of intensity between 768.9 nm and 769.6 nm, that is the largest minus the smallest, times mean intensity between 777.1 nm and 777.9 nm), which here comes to 2.3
